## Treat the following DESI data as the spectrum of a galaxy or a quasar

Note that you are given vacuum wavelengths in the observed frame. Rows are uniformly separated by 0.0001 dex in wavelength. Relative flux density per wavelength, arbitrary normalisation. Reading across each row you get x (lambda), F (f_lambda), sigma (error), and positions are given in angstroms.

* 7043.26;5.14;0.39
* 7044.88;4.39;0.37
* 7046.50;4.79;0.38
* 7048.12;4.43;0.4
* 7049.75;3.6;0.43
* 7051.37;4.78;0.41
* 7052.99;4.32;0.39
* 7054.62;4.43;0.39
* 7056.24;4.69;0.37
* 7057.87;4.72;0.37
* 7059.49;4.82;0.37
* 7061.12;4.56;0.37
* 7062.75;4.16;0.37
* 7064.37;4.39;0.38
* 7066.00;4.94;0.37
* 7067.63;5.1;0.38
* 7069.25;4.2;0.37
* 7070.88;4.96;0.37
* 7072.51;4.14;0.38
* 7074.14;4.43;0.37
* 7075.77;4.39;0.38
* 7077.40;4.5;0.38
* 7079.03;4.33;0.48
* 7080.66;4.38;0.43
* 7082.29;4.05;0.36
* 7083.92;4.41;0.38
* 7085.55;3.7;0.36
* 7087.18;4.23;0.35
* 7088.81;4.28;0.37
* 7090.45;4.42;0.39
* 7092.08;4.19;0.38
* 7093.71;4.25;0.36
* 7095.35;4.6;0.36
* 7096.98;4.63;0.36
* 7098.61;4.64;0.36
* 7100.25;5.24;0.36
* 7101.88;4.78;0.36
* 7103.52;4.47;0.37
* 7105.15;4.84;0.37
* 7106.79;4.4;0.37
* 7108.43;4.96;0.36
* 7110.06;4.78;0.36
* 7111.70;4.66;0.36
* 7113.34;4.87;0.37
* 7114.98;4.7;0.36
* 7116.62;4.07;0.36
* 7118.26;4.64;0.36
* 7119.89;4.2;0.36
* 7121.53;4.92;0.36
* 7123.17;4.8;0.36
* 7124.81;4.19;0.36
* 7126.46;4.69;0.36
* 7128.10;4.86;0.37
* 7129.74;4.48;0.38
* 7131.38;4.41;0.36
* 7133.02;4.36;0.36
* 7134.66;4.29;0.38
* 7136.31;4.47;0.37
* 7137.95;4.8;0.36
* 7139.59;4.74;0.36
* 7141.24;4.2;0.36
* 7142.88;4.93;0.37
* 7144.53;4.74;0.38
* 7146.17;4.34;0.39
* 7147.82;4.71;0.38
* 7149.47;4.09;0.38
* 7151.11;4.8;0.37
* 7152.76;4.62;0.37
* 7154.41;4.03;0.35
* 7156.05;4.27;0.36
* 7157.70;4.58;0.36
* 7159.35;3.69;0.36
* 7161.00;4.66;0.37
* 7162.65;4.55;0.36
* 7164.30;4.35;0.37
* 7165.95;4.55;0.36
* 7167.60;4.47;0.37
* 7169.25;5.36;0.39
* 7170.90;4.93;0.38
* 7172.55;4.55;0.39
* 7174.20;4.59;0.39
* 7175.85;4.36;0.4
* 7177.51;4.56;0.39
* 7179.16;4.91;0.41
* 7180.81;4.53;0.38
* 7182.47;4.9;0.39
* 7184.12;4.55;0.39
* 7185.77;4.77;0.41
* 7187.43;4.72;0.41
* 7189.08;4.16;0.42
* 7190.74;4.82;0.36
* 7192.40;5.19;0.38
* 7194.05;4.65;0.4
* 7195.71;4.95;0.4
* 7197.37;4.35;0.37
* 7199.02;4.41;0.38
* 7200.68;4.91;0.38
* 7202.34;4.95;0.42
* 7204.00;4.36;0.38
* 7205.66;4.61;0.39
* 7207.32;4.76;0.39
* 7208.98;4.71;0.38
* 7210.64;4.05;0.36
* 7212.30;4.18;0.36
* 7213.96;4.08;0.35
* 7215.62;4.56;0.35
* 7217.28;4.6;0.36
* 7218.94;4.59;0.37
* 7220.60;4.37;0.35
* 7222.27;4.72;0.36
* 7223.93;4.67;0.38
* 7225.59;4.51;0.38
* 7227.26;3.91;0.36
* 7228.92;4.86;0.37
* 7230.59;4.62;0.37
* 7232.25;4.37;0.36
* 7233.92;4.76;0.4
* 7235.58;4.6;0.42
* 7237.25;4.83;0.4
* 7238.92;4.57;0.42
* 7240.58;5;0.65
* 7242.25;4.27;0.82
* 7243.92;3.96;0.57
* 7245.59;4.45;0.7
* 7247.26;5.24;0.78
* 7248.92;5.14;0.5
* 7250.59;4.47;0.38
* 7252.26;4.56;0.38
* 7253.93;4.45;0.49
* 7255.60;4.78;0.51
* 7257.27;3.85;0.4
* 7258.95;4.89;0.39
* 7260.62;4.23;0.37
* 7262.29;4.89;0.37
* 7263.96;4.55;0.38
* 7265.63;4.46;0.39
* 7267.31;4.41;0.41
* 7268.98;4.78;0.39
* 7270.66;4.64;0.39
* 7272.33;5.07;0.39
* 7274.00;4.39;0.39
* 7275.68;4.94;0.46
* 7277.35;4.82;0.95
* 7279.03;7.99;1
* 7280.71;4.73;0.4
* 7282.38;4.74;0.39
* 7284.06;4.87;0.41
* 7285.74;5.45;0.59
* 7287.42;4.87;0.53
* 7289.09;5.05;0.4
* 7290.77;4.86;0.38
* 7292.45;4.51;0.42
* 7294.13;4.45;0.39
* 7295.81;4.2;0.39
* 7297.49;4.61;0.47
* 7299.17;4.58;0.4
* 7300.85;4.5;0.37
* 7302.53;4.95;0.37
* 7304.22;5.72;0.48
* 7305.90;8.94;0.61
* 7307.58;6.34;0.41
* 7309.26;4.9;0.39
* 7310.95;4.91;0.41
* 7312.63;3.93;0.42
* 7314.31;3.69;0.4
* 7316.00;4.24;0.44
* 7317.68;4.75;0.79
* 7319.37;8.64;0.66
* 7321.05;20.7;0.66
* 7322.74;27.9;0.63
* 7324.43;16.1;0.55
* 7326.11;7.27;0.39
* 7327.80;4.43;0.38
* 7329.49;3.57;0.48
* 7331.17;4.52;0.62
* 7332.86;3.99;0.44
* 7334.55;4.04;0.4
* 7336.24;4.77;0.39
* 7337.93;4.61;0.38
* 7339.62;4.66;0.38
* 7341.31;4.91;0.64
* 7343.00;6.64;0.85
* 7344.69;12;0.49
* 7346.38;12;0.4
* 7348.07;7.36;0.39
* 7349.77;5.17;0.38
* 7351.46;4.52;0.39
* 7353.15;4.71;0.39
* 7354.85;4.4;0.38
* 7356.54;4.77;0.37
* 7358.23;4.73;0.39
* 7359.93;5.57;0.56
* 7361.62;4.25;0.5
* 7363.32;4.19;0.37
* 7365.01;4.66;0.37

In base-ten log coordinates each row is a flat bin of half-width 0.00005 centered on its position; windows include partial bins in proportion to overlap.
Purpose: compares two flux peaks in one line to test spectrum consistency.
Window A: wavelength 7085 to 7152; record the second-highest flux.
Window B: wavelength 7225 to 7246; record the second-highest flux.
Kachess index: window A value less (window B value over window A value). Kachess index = 3.98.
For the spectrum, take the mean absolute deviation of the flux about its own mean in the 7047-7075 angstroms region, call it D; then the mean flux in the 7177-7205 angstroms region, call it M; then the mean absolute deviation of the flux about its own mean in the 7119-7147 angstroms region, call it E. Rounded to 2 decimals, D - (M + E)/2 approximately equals -2.17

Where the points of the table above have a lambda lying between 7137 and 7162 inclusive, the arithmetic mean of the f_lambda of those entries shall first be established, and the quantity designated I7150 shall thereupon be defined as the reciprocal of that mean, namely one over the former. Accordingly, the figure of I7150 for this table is 0.2232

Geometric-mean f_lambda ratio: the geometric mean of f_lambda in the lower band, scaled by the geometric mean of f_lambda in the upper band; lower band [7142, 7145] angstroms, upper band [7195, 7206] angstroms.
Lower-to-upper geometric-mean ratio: 1.04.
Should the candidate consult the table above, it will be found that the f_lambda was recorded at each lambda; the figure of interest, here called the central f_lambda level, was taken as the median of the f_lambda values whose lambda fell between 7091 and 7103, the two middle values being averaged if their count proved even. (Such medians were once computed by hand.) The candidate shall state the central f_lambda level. 4.63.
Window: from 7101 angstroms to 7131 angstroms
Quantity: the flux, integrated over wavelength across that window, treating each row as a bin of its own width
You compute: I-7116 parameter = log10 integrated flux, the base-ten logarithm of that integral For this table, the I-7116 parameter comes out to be 2.1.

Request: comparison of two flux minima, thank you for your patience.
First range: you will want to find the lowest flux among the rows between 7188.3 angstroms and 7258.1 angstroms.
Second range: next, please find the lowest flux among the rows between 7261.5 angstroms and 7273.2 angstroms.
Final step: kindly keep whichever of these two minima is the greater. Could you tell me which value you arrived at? 4.4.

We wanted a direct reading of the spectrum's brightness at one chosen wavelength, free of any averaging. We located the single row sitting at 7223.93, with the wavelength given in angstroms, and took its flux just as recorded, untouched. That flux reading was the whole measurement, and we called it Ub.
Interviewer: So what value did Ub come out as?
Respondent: 4.67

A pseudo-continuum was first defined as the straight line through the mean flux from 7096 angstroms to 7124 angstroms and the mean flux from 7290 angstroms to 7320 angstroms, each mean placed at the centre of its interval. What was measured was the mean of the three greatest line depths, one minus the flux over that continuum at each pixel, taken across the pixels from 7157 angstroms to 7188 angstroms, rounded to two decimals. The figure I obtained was 0.14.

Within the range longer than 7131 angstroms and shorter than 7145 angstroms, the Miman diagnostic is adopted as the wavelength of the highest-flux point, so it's 7142.88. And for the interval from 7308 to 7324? 7322.74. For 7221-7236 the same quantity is 7228.92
